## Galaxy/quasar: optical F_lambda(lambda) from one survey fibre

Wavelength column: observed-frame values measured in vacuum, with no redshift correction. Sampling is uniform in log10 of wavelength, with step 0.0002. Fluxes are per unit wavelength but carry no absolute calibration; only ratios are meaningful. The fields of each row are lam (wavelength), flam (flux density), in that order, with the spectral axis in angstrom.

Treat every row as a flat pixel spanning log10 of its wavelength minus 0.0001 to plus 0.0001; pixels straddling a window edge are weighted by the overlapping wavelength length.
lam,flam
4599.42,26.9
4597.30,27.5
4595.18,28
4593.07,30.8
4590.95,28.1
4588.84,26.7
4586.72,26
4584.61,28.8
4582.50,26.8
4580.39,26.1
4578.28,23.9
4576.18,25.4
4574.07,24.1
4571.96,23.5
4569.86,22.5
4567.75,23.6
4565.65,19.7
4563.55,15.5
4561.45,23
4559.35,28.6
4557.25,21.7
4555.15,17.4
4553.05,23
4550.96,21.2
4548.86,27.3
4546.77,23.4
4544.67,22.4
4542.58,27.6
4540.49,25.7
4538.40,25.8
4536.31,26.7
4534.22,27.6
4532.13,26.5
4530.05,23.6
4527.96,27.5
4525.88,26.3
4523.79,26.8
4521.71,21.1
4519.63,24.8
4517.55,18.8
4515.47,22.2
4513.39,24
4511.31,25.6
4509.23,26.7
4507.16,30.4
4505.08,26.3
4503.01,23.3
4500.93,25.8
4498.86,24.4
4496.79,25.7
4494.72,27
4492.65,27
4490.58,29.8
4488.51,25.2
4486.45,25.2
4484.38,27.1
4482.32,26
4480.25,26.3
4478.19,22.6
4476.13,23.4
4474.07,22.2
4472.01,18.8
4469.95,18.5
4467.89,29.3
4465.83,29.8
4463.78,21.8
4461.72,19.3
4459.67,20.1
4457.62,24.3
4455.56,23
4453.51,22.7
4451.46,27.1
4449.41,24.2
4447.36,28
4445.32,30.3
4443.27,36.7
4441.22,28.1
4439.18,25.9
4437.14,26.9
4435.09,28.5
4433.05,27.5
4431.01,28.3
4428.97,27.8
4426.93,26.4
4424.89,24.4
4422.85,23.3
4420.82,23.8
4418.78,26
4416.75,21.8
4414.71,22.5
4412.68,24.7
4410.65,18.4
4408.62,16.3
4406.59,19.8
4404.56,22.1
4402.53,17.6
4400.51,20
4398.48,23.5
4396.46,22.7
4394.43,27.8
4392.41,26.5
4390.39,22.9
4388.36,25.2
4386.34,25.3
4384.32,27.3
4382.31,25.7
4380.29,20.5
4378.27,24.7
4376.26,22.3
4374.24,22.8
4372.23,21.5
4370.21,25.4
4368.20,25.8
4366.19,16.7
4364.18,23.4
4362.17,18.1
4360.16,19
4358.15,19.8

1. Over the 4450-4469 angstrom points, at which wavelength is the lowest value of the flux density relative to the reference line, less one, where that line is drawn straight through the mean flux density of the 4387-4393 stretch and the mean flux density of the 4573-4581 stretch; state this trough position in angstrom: 4461.72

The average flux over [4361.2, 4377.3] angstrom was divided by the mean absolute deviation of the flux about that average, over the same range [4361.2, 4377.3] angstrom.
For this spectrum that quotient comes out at 9.1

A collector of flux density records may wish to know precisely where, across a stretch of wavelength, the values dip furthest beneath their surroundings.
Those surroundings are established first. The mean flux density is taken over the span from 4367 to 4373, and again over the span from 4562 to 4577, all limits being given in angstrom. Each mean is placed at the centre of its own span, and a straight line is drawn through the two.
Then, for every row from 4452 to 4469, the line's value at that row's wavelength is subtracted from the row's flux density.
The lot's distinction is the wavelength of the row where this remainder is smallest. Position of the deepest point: 4461.72 angstrom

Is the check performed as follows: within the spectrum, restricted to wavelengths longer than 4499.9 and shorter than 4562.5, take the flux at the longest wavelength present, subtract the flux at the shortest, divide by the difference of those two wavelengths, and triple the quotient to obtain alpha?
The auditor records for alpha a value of -0.14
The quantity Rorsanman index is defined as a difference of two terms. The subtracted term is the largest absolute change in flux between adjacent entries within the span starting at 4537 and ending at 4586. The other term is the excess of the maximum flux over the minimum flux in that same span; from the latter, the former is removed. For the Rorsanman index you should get 5.8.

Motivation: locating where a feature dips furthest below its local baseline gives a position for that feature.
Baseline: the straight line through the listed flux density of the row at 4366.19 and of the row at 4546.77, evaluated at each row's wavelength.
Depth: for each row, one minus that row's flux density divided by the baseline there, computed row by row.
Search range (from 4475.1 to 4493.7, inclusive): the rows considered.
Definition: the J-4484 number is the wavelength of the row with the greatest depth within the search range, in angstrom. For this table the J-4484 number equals 4478.19 angstrom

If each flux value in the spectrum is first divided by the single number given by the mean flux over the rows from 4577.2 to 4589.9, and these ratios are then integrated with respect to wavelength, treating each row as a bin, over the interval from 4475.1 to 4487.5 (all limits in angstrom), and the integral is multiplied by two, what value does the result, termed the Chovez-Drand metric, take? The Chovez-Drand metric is 24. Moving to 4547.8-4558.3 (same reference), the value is 18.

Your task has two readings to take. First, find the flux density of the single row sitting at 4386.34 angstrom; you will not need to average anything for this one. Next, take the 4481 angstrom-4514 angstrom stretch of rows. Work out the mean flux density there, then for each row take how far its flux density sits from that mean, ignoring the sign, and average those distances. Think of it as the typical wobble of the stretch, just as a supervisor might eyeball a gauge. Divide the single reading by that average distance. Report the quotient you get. 19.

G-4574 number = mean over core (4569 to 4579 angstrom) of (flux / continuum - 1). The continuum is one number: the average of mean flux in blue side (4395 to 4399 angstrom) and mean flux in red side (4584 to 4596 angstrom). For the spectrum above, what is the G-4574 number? -0.07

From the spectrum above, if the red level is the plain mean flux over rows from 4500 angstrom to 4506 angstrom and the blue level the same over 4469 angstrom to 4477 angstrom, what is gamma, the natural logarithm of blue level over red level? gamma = -0.19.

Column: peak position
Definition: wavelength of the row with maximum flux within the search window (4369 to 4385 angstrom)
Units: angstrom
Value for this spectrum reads 4384.32 angstrom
